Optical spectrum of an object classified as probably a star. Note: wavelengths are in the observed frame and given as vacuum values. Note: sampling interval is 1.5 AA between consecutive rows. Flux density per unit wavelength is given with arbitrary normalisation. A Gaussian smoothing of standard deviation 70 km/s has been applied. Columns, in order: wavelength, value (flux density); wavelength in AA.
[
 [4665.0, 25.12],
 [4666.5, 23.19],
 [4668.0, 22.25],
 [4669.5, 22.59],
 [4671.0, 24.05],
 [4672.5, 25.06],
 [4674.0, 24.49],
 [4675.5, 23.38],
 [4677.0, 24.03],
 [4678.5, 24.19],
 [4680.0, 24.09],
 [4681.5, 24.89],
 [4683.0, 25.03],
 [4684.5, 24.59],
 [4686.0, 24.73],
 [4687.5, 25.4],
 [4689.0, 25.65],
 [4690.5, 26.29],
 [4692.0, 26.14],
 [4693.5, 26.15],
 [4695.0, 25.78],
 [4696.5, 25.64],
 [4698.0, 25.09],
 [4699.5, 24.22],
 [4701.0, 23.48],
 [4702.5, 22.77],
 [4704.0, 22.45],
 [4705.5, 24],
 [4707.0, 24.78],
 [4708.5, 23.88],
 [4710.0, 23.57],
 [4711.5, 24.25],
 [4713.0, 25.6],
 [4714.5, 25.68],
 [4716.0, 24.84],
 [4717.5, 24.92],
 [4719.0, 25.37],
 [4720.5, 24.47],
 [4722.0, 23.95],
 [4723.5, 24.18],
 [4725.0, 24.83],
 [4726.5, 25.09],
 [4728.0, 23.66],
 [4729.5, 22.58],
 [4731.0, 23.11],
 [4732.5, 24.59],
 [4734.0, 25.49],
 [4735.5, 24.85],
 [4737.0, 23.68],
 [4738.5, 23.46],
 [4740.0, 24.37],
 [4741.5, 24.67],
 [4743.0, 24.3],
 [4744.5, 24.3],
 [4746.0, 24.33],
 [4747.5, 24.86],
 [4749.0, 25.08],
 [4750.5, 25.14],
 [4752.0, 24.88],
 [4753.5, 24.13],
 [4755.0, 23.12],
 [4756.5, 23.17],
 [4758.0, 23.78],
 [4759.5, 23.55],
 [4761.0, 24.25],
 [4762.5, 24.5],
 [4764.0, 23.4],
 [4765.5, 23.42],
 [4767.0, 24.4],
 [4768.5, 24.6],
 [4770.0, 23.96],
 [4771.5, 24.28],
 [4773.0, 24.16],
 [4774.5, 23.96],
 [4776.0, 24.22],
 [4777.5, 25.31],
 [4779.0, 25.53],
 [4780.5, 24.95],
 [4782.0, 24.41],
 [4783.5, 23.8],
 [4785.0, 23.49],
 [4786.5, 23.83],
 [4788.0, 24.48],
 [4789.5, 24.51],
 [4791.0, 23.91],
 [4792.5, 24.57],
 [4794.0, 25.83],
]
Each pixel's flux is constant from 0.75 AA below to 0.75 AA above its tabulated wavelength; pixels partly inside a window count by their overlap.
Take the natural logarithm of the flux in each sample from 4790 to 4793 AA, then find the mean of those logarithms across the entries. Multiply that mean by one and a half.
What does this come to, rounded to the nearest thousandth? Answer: 4.782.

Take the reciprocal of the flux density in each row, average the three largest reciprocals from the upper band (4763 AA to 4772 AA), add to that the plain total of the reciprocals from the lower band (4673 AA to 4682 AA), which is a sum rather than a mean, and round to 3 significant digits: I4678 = 0.291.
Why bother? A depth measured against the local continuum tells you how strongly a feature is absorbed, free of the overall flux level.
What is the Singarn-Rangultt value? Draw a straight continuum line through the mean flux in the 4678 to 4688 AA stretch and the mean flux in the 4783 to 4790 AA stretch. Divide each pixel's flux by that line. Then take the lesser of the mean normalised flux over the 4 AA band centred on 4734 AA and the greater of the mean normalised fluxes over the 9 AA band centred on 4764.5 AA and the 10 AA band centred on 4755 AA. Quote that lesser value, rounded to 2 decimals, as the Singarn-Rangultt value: 1.00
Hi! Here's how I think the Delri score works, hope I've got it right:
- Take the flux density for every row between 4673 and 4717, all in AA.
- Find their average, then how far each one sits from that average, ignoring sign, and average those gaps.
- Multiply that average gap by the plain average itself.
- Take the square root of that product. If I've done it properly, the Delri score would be 4.5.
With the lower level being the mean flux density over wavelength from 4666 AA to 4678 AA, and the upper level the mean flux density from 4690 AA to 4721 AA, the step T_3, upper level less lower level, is 1.1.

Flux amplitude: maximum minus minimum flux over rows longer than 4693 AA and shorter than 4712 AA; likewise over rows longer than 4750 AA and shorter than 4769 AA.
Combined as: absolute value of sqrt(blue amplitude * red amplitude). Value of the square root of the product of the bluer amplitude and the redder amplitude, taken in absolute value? 2.7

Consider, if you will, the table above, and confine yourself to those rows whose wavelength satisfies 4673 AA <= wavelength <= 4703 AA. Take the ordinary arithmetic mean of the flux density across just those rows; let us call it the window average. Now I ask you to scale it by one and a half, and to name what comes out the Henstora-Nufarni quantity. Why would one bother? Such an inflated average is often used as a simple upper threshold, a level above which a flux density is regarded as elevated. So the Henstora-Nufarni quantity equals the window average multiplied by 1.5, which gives 37.2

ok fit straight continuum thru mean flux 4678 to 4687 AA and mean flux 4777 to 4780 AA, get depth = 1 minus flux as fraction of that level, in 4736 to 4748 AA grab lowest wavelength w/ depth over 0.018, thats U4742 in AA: 4737.0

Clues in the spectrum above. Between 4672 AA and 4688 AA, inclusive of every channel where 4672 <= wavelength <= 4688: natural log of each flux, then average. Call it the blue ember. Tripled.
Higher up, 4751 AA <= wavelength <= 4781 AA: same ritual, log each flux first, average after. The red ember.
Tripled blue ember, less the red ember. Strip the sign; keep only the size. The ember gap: 6.41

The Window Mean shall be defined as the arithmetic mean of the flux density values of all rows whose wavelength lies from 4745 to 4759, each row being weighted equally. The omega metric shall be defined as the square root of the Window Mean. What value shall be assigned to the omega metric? 4.93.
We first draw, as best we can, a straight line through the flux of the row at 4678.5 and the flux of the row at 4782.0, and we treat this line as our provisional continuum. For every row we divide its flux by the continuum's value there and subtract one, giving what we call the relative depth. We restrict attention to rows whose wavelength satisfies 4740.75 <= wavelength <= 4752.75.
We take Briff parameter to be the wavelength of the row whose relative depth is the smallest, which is 4744.5 AA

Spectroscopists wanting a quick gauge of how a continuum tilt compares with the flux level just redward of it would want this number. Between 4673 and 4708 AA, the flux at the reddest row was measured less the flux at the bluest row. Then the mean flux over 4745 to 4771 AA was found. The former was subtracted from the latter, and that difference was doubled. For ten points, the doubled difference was 47.7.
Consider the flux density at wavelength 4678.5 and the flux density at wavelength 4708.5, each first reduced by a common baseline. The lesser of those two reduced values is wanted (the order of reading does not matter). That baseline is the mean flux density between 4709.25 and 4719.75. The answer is -1.0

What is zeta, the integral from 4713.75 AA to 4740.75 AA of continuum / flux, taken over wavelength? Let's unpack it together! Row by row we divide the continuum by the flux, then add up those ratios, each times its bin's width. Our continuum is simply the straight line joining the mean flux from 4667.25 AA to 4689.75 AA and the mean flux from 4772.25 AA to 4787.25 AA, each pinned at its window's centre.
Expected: 27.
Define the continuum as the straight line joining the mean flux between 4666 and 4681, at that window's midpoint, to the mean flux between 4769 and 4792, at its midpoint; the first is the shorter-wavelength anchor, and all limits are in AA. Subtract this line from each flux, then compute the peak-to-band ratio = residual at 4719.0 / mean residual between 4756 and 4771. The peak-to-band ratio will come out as -4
